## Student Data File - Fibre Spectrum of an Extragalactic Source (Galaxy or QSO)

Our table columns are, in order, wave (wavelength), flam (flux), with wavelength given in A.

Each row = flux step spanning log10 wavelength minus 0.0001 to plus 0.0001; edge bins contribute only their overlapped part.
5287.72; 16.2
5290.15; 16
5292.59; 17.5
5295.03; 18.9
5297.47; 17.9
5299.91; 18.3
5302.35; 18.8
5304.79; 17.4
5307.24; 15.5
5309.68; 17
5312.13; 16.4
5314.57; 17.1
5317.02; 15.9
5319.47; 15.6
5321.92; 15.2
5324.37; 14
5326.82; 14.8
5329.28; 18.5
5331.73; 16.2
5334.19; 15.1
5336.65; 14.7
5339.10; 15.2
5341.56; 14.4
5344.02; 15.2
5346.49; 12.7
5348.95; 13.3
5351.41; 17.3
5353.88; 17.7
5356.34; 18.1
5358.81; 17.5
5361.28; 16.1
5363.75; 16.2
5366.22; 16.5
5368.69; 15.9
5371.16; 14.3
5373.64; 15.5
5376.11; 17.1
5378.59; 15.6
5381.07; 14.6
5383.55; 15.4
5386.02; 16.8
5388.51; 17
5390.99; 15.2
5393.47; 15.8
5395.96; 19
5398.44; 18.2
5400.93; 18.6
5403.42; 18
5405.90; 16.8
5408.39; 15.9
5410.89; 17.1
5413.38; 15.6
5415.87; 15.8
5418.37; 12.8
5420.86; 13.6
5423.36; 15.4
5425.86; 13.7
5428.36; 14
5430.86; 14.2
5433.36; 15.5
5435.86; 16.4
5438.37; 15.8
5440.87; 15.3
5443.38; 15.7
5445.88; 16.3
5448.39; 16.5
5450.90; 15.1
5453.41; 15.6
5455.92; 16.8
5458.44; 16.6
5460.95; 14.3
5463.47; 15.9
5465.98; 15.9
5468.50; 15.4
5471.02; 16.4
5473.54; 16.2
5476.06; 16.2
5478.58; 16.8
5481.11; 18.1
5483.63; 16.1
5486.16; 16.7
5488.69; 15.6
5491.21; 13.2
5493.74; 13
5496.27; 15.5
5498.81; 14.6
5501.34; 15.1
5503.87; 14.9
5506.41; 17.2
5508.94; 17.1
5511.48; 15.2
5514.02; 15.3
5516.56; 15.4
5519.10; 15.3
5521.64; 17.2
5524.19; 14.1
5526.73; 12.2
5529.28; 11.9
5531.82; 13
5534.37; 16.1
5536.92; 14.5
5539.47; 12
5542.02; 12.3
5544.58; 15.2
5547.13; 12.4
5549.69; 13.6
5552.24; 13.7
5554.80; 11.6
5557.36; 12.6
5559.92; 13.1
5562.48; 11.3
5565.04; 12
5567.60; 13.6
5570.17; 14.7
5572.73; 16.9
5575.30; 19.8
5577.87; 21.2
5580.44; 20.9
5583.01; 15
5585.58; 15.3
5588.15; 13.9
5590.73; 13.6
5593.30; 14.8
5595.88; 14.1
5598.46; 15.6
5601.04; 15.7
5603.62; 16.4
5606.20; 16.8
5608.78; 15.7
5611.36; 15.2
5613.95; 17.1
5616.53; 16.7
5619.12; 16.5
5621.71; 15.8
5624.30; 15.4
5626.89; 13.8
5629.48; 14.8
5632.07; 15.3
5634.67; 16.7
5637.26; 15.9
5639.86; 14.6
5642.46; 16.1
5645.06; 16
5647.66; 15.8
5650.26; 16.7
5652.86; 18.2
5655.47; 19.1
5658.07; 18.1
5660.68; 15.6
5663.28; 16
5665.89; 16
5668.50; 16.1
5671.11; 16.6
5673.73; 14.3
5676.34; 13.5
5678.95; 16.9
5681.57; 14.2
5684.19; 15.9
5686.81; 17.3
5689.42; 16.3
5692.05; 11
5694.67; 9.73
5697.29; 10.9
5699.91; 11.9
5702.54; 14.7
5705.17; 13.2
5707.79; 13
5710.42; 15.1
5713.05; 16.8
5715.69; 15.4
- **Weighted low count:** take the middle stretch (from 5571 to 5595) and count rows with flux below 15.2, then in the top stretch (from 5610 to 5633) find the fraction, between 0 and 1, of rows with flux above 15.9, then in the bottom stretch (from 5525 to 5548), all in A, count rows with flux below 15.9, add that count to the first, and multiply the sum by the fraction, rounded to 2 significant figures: 4.0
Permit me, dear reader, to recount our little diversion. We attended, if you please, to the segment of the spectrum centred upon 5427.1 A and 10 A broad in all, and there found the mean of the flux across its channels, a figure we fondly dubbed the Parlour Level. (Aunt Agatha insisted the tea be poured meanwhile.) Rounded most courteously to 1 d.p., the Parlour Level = 14.3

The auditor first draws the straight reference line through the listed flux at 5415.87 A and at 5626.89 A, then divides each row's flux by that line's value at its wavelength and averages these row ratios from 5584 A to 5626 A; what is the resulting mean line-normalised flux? 1.11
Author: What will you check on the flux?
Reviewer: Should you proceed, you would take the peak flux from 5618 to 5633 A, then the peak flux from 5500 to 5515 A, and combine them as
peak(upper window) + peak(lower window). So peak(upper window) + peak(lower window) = 33.7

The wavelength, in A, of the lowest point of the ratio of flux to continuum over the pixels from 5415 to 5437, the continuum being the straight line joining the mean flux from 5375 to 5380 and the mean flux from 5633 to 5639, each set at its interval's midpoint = 5418.37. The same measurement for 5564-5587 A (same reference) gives 5565.04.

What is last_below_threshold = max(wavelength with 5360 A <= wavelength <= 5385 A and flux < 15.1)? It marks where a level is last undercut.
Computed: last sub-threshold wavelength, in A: 5381.07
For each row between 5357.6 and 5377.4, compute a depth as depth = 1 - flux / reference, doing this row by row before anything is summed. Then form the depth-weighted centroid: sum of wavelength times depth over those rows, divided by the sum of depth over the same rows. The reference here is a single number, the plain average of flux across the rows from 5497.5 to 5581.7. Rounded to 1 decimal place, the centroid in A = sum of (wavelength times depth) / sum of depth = 5366.1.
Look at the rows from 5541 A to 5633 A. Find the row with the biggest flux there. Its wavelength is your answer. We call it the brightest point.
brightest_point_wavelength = 5577.87 A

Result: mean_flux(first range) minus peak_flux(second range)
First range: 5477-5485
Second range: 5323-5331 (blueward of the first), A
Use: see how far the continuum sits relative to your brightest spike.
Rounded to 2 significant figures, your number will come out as -1.5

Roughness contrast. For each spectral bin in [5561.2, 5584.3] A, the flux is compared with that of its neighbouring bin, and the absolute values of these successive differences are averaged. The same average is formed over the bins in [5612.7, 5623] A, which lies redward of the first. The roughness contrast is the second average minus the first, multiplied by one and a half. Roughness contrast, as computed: -2.4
